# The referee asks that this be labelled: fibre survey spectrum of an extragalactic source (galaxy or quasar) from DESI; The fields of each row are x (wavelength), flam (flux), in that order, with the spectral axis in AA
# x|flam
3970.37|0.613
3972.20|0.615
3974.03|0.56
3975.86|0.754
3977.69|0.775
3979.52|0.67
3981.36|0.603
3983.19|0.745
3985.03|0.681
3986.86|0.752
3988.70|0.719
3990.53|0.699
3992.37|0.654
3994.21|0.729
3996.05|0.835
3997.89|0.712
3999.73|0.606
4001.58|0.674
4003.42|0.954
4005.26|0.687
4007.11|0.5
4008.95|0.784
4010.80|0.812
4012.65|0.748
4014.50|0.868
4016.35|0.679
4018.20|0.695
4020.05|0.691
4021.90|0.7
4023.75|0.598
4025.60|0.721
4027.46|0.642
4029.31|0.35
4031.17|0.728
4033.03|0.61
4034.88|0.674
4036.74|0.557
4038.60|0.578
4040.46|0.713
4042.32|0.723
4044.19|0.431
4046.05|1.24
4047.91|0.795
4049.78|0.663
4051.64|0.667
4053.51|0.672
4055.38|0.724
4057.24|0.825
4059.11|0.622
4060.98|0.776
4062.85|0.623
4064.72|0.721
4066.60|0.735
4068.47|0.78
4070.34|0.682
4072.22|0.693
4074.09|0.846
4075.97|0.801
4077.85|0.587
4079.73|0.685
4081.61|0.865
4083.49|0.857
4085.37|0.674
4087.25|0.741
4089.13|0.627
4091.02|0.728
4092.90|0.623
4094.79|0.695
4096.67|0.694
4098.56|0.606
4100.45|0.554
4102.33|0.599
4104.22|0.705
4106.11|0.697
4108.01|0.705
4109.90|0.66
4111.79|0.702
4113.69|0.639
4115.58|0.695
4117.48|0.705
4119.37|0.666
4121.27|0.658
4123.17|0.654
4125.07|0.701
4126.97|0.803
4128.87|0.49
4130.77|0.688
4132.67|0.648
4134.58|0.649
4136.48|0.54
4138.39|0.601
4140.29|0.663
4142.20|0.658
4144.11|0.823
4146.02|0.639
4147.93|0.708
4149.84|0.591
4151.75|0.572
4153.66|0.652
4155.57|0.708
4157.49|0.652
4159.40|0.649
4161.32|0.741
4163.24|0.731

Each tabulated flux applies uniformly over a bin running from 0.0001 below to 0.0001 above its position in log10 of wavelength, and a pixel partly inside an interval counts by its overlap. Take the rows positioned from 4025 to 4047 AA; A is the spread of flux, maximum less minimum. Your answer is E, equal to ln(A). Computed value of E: -0.1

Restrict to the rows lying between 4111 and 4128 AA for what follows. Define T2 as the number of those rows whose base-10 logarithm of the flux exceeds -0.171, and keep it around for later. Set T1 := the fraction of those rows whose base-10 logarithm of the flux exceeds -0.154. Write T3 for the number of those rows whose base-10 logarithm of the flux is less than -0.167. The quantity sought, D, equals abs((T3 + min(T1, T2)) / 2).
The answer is 2.2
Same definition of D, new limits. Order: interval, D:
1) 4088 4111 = 3.1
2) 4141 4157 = 2.7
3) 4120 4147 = 5.1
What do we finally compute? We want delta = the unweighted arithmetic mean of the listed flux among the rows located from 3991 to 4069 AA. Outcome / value 0.70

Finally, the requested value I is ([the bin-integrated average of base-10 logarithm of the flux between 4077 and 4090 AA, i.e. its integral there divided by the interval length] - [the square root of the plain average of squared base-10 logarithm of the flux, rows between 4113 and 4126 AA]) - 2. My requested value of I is -2.32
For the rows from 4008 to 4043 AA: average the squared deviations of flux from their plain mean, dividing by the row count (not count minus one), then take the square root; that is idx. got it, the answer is 0.108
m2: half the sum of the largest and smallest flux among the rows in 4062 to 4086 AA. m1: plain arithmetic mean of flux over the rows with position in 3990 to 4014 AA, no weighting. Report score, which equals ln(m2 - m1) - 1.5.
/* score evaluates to -7.2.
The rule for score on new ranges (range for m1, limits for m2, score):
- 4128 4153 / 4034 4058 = -3.1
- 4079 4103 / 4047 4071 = -4.8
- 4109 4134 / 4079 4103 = -4.7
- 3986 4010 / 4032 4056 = -3.6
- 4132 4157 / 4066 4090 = -4.1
